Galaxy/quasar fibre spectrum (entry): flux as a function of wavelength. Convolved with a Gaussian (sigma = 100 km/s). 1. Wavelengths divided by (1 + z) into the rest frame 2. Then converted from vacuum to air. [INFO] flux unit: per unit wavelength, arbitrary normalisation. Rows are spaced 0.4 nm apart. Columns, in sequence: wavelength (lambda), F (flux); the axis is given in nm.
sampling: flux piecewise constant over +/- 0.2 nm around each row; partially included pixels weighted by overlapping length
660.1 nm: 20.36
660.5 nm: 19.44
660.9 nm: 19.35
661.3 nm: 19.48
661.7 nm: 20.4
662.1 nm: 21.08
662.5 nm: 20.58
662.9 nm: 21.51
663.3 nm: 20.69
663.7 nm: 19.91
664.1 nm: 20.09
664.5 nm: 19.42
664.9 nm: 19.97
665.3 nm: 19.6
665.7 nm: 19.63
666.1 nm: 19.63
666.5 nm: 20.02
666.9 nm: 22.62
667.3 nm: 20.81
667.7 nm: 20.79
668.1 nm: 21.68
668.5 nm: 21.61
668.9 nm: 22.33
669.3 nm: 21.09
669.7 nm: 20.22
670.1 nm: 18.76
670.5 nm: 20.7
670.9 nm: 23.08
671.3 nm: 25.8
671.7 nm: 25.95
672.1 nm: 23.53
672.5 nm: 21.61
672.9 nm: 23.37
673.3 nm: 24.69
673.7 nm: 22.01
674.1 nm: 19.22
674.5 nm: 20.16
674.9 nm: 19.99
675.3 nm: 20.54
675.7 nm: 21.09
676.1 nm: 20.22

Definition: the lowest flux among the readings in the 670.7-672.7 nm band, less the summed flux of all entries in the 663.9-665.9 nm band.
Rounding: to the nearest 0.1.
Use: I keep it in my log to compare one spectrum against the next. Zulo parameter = -77.1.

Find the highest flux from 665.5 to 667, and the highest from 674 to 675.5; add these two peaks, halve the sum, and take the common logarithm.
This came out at 1.33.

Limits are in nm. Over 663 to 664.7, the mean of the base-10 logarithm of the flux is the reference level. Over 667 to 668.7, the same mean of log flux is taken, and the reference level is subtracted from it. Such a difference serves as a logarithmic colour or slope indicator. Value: 0.025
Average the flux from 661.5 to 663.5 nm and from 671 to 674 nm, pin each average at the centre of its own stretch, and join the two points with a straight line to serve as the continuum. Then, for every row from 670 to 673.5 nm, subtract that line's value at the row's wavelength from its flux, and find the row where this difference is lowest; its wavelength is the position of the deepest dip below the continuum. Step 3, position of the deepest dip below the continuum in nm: 670.1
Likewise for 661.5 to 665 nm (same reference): 664.5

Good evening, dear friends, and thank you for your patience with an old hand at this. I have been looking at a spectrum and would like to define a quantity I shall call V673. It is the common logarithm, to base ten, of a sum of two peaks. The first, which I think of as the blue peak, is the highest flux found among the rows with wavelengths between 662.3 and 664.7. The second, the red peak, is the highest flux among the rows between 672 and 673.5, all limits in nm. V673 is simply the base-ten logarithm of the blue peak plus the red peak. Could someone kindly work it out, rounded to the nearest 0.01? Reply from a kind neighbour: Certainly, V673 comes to 1.66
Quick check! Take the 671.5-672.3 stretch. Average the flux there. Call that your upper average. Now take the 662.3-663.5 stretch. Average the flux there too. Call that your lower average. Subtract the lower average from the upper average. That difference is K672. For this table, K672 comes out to 3.8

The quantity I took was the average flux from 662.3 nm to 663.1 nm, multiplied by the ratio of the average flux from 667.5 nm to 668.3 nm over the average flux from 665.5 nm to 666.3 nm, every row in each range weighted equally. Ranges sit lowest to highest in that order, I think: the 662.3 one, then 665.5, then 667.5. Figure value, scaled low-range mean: 22.8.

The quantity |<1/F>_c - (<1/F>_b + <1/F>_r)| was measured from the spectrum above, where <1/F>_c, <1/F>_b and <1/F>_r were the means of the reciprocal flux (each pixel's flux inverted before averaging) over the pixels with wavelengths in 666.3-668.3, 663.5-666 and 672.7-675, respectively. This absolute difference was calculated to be 0.050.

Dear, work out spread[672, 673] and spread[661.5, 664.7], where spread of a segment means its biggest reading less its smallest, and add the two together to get 4.0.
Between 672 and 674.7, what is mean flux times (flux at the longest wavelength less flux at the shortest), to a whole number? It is -74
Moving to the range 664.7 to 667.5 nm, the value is 17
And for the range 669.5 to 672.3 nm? 75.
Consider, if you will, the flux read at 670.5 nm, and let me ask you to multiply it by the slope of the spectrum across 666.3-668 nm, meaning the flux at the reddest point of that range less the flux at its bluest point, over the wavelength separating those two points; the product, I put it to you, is 13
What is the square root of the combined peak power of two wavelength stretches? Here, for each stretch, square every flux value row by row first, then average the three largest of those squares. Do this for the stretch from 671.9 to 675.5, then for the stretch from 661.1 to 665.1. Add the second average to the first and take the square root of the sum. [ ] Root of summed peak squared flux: 31.9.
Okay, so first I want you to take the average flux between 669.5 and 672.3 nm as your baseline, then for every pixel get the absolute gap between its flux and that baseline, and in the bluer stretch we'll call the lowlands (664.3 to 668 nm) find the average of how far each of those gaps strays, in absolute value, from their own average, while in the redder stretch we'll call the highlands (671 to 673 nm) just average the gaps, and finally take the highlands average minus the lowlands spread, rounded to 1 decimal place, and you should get 1.1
